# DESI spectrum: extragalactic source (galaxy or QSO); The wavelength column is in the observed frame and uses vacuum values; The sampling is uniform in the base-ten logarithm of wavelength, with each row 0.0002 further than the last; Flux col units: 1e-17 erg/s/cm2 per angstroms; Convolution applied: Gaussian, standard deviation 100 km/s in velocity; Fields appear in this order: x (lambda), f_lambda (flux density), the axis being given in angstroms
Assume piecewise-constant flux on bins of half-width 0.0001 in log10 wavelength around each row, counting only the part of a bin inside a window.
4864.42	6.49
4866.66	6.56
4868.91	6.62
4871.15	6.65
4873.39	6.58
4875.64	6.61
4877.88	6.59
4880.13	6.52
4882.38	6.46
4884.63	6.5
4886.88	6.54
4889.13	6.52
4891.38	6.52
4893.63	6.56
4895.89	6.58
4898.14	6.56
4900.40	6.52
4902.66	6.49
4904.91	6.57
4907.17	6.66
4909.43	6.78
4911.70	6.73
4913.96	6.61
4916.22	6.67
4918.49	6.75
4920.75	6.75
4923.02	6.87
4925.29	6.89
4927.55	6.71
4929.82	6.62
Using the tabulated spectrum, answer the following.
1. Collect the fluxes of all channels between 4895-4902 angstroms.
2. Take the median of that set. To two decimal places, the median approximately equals 6.56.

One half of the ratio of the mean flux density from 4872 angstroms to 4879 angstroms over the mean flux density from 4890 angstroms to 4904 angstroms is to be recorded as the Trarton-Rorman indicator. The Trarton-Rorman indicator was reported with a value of 0.504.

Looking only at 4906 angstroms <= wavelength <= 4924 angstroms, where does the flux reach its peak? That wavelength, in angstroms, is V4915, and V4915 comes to 4923.02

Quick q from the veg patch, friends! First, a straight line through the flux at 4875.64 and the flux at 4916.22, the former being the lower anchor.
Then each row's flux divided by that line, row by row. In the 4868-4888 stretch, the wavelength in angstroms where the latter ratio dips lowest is 4882.38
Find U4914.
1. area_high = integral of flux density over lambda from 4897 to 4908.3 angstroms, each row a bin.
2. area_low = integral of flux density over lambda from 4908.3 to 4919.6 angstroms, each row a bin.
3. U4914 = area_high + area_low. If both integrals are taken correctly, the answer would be 150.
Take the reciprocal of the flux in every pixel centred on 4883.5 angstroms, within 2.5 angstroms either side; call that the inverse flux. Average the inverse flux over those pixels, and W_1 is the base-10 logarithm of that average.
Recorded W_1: -0.812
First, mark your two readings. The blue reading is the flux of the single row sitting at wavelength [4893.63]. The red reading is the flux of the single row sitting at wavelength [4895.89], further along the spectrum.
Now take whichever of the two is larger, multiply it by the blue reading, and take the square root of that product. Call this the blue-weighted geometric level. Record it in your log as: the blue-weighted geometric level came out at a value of 6.57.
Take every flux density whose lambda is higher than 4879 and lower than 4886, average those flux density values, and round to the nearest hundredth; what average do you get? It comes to 6.49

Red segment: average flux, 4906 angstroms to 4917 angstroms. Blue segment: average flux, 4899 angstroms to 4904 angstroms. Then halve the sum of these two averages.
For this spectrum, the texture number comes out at 6.60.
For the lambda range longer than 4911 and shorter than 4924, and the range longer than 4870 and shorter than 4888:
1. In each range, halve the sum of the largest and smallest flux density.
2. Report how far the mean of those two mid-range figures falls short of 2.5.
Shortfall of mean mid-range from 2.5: -4.15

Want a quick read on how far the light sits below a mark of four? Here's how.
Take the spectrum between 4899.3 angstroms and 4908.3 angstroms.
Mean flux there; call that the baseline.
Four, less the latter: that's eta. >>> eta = -2.56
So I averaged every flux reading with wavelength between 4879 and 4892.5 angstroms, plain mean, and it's 6.51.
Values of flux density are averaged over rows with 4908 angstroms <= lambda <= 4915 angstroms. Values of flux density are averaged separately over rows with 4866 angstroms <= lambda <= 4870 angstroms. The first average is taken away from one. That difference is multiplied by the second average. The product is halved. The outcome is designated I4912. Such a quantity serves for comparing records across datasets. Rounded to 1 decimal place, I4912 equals -18.8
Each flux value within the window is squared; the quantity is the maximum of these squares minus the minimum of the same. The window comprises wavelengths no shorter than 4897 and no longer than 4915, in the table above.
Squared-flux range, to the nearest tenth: 3.8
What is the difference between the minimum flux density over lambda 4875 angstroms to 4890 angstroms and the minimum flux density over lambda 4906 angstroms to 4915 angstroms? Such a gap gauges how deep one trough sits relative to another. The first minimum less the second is -0.15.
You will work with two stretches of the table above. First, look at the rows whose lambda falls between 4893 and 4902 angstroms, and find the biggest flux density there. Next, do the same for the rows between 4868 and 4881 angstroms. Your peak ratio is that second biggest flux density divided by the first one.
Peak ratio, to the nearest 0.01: 1.01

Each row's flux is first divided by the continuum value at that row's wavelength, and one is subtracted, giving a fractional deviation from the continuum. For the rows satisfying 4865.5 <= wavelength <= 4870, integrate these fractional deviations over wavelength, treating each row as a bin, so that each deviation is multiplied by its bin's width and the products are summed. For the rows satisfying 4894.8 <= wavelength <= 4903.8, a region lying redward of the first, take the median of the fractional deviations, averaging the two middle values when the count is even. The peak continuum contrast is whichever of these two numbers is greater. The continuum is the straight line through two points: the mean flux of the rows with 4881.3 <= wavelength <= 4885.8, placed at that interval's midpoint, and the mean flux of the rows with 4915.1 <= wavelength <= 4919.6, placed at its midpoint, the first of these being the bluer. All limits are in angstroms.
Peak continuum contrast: 0.15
